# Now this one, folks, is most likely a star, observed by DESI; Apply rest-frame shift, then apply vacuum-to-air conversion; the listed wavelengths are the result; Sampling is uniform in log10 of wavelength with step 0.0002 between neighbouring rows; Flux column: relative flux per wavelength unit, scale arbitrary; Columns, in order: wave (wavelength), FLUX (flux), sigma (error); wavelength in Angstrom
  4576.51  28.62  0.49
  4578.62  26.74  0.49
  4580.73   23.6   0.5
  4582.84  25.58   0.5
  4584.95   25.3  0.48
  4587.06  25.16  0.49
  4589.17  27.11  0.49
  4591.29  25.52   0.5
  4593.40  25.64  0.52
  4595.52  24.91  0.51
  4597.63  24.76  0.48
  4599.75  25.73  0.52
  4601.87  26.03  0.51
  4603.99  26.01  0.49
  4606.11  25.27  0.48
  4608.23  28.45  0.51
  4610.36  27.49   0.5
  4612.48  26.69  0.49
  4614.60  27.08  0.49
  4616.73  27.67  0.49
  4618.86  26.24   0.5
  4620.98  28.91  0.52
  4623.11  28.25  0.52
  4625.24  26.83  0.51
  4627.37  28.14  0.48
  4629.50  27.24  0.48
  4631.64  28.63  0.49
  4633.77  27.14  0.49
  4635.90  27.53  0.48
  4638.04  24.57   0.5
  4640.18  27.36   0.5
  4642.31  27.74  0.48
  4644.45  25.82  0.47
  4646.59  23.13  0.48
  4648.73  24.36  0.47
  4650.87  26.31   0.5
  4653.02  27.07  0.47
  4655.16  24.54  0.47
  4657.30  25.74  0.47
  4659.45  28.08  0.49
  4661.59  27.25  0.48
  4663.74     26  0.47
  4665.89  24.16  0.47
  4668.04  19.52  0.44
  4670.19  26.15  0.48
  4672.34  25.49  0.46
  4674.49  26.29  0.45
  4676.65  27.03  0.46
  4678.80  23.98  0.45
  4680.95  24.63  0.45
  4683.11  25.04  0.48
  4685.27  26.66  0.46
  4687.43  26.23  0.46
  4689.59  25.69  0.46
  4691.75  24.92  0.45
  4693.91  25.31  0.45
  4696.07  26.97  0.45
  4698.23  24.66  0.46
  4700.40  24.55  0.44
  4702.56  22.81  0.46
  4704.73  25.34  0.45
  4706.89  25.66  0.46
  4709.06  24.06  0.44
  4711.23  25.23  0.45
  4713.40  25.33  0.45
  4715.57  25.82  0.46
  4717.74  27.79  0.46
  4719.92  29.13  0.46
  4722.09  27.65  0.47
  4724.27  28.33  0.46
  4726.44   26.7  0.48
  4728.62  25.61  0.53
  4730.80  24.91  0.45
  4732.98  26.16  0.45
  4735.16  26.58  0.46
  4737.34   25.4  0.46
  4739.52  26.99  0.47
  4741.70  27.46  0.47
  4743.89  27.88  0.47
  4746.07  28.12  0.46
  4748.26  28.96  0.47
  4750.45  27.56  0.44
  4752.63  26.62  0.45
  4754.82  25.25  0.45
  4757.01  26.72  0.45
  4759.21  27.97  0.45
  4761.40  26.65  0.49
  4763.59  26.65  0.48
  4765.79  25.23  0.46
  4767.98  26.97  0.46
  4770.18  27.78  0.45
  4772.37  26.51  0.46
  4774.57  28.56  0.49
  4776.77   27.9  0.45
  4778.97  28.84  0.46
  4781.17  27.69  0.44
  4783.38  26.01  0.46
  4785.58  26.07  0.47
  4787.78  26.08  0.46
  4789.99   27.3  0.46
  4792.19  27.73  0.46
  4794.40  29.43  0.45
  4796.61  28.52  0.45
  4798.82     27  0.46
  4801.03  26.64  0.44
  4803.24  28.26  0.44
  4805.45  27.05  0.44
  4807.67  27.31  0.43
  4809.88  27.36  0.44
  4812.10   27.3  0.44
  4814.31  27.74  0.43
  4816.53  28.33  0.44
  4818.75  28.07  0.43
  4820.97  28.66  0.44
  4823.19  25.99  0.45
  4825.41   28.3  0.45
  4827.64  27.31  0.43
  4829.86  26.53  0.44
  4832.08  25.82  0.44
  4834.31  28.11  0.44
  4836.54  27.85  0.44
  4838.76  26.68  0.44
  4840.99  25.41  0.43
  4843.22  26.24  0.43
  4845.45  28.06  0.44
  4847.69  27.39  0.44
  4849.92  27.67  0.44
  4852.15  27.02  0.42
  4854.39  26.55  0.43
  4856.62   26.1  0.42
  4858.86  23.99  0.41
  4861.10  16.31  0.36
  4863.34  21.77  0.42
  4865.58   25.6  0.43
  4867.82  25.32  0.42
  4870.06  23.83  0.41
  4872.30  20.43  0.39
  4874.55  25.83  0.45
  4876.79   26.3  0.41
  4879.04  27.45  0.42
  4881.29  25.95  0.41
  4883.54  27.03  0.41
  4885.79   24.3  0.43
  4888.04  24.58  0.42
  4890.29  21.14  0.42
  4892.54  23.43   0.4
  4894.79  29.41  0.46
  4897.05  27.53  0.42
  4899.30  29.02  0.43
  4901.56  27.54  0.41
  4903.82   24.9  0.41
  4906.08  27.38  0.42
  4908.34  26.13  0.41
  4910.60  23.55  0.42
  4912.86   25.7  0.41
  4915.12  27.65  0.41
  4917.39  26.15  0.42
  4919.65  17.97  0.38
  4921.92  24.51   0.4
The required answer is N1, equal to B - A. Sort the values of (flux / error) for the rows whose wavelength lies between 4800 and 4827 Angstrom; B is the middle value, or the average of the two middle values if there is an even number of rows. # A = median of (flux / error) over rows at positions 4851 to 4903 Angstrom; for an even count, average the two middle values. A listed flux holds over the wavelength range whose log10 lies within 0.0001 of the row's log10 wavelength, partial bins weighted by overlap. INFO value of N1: 3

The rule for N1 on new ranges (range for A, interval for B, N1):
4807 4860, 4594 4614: -10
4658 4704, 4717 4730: 4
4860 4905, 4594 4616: -7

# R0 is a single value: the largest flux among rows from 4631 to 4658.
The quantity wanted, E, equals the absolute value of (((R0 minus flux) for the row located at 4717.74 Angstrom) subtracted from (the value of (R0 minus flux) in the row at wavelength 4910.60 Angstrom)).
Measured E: 4.2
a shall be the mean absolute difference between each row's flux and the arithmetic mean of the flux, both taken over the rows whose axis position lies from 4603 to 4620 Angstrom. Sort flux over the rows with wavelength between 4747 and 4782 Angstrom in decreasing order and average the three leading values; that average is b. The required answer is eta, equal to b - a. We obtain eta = 28.0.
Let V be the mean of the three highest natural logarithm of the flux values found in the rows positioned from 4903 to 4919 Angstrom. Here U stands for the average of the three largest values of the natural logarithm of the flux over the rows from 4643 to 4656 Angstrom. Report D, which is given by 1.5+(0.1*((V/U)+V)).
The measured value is 1.93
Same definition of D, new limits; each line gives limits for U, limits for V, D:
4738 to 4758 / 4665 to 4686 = 1.93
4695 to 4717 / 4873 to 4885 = 1.93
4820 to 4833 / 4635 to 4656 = 1.93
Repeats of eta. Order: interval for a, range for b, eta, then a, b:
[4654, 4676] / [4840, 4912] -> 27.3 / 1.5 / 28.8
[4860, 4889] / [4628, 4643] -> 25.7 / 2.2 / 28.0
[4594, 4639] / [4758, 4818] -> 27.9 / 1.1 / 28.9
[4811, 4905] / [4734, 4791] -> 27.0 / 1.8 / 28.8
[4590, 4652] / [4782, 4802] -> 27.4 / 1.2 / 28.6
